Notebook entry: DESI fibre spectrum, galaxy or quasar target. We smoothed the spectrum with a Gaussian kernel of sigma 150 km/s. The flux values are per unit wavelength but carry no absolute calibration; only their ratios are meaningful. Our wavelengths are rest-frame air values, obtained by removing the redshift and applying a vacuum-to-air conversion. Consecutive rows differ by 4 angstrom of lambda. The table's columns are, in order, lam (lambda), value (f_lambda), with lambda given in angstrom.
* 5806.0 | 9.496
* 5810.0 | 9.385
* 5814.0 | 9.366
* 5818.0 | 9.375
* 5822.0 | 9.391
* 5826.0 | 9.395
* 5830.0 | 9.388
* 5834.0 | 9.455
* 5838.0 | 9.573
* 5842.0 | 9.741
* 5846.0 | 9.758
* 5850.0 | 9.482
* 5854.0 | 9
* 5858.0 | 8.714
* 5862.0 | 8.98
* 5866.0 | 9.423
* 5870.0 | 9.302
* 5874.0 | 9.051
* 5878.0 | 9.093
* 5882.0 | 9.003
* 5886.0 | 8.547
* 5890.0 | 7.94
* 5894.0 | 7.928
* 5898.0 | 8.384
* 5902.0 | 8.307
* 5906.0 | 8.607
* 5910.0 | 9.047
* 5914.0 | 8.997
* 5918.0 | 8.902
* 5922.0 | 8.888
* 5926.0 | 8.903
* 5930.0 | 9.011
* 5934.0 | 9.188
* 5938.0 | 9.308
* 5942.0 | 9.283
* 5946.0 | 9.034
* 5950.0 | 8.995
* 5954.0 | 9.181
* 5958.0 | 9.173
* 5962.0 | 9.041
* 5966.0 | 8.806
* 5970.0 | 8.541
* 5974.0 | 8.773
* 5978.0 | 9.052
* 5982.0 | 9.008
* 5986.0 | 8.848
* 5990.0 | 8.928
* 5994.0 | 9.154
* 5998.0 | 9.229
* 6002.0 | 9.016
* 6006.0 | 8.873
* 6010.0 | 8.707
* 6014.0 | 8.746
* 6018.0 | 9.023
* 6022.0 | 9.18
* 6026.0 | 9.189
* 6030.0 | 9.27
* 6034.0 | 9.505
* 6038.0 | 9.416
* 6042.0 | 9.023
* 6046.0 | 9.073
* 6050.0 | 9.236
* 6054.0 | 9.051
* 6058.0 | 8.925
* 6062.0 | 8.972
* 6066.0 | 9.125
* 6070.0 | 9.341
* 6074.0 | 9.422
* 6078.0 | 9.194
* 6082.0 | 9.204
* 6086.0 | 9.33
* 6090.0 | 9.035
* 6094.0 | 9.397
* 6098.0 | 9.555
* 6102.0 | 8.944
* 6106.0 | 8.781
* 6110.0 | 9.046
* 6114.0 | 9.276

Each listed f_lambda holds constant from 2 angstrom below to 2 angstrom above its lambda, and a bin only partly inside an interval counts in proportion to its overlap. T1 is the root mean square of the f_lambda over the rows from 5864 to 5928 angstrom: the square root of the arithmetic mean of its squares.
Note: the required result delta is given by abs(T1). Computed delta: 8.78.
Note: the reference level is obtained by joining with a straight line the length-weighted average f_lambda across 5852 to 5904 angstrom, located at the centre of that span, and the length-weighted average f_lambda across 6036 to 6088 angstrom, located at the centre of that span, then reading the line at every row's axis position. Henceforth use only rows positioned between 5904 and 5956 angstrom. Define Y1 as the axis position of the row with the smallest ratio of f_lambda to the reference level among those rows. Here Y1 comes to 5906.0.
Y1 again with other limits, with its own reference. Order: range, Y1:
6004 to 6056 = 6010.0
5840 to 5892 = 5890.0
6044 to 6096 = 6058.0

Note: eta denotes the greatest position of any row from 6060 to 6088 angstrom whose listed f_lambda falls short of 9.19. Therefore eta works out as 6066.0 angstrom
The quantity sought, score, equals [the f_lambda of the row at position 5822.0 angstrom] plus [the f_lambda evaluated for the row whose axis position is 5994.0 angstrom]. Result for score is 18.5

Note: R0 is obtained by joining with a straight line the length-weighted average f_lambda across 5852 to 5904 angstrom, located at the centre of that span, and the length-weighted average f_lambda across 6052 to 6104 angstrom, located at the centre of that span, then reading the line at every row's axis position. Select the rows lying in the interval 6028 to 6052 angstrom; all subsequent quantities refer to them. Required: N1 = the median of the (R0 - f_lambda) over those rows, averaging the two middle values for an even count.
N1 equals -0.15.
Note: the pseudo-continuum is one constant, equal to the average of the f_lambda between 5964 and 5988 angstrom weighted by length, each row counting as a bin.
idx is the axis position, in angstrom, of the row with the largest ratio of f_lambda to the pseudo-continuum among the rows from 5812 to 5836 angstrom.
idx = 5834.0 angstrom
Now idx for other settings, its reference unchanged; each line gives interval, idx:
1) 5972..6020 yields 5998.0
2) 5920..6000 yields 5938.0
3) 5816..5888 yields 5846.0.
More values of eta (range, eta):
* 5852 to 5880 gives 5878.0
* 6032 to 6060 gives 6058.0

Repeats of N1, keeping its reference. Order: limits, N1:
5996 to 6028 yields 0.02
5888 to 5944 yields -0.06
